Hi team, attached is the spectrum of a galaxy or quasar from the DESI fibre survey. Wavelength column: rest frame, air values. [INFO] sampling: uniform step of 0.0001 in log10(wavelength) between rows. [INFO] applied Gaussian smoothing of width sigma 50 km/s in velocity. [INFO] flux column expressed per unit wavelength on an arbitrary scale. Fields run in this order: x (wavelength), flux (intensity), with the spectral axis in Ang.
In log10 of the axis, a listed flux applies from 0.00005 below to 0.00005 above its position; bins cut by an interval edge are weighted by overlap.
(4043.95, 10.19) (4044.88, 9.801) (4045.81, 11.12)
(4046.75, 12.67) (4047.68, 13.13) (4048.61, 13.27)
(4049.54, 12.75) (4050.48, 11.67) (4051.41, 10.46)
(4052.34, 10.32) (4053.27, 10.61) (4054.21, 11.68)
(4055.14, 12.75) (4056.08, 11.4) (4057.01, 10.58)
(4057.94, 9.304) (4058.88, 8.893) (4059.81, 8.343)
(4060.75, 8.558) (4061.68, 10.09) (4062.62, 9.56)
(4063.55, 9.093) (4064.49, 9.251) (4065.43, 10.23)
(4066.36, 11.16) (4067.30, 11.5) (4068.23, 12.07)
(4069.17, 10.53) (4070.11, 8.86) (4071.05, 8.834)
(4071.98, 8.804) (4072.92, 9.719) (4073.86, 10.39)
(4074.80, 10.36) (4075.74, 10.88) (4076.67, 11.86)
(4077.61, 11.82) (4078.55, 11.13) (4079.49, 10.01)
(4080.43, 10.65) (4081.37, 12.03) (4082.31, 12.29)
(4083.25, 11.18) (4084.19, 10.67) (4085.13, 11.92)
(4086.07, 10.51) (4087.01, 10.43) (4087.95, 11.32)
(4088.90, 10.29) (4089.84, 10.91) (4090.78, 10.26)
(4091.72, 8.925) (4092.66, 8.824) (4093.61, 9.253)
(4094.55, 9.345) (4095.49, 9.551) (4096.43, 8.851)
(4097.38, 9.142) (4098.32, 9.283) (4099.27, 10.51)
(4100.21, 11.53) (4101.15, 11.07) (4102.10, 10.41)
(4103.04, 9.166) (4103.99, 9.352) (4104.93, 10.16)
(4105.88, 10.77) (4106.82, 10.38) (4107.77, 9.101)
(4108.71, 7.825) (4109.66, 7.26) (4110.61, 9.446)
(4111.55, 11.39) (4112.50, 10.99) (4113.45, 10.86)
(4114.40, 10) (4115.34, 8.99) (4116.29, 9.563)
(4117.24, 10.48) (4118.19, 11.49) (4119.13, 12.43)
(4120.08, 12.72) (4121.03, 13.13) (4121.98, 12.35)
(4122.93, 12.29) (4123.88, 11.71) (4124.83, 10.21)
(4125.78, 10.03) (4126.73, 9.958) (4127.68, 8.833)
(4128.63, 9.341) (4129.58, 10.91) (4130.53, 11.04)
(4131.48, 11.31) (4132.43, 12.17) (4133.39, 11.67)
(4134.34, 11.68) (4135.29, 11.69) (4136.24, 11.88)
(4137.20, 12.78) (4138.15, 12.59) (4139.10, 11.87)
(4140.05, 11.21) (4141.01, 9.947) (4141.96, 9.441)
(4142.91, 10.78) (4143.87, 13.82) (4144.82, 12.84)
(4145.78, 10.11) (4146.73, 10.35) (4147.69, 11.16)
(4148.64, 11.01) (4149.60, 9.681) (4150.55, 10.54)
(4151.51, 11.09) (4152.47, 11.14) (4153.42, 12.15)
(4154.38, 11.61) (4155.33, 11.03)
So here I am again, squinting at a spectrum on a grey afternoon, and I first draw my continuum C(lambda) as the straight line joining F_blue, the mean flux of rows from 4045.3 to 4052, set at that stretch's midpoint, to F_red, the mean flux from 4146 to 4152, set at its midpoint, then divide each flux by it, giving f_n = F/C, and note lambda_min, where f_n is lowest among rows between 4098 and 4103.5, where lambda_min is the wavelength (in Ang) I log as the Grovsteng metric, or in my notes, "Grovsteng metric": 4103.04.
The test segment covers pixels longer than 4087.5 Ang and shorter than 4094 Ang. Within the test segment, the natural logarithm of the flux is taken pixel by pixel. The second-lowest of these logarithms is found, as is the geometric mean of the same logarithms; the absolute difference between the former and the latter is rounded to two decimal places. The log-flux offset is 0.10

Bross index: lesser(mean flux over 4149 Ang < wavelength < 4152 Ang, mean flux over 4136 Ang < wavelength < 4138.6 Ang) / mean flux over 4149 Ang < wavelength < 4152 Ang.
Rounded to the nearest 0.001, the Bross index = 1.000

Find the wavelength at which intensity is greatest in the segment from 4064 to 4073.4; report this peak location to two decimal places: 4068.23 Ang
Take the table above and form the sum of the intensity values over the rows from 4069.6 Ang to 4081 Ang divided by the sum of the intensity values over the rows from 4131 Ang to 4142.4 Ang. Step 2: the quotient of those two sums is 0.89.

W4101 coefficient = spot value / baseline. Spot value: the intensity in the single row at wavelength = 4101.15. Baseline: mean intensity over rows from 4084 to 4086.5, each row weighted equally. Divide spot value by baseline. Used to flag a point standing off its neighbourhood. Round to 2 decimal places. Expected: 1.00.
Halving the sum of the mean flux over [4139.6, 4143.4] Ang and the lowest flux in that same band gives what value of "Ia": 9.9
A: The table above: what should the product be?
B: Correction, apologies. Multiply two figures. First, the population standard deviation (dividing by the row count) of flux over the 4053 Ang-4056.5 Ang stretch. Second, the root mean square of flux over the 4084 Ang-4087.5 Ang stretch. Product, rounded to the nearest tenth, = 8.4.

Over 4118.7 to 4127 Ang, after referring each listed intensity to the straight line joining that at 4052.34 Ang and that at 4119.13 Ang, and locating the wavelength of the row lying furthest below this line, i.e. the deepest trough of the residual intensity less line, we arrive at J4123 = 4126.73 Ang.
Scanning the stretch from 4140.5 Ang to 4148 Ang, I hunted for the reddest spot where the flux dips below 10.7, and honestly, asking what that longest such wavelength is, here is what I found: 4146.73 Ang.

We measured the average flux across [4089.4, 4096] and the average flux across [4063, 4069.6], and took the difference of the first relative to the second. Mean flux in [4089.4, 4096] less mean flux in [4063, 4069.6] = -1.0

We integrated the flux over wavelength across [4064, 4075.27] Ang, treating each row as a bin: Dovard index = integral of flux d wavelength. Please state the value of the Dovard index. 114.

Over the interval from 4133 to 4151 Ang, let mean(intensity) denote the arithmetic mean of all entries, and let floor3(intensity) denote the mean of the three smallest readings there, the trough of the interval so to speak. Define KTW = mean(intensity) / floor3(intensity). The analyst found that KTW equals 1.17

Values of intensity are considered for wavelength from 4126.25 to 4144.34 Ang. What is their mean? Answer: 11.2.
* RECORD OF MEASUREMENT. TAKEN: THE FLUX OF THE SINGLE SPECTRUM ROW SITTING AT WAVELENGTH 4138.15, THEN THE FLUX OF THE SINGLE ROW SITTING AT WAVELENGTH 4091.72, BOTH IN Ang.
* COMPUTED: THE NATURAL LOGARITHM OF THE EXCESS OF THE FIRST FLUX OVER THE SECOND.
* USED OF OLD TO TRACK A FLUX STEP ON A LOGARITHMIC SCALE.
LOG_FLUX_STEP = 1.3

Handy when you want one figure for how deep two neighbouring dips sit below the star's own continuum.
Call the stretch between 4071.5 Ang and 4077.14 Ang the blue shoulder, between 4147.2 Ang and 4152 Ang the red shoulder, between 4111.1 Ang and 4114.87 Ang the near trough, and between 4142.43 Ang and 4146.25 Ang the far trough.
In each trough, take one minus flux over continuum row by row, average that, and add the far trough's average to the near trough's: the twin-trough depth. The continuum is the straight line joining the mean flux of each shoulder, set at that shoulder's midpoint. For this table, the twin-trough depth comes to -0.14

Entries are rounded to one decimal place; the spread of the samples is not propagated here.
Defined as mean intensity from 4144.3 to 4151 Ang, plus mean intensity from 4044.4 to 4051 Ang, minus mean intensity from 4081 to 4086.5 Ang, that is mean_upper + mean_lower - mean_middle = 11.4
